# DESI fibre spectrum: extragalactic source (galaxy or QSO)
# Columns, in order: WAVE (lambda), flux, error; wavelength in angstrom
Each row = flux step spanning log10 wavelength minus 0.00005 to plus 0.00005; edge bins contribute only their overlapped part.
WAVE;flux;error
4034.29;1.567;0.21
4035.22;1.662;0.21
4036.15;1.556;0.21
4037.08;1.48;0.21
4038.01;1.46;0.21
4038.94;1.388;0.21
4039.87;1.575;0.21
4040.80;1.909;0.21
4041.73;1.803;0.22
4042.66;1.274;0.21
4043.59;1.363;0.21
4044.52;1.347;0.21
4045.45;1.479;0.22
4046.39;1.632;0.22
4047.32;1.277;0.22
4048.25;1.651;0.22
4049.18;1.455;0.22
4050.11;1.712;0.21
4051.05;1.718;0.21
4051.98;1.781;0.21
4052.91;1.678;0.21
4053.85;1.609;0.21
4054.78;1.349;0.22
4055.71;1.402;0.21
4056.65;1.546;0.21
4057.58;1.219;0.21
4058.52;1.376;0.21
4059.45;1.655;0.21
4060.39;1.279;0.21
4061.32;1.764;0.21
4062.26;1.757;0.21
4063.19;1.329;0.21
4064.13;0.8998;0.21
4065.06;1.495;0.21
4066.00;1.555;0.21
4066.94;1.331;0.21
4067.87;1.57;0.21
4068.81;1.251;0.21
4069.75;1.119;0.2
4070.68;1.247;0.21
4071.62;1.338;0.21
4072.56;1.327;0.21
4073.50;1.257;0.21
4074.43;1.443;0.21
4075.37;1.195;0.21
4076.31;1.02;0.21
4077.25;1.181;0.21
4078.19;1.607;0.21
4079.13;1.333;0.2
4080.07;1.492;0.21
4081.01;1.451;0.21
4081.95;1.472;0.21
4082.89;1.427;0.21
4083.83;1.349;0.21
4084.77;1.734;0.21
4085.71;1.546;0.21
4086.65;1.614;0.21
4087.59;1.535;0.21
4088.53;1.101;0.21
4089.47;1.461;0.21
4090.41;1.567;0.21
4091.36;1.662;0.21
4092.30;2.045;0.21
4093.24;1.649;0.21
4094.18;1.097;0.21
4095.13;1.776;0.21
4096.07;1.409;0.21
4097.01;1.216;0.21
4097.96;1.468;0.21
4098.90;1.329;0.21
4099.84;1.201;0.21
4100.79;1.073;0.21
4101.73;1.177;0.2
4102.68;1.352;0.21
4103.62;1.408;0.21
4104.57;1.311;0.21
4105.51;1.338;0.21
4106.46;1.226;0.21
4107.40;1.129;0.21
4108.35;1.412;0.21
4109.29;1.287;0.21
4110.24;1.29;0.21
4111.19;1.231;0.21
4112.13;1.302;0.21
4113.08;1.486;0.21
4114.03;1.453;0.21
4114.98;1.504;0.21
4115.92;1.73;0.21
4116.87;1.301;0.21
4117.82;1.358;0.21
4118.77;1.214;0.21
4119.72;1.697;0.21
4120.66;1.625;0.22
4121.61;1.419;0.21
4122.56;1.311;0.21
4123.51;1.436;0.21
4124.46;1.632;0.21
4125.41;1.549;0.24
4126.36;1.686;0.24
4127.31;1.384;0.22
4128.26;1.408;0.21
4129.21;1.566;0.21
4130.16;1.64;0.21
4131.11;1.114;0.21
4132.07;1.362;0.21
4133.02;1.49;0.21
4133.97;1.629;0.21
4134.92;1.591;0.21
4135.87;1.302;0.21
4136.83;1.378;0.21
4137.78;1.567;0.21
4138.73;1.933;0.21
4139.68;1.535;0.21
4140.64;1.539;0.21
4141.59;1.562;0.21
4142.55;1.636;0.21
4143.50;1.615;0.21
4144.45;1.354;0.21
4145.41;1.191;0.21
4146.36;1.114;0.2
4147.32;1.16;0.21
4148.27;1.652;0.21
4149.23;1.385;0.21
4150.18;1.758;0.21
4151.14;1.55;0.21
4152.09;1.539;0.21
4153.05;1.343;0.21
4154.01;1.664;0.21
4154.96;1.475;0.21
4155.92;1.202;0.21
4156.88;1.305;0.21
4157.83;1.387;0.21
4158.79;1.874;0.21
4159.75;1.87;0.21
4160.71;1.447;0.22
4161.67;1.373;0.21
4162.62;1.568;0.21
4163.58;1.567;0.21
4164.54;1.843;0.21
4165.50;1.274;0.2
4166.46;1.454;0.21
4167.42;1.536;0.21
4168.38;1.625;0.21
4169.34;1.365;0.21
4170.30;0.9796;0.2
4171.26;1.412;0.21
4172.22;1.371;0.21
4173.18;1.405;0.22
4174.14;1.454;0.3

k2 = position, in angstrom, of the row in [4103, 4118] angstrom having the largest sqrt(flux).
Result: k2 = 4115.92 angstrom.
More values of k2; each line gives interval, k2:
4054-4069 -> 4061.32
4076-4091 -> 4084.77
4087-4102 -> 4092.30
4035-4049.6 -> 4040.80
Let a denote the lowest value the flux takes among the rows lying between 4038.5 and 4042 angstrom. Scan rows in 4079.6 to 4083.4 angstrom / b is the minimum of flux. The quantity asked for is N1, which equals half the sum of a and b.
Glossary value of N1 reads 1.41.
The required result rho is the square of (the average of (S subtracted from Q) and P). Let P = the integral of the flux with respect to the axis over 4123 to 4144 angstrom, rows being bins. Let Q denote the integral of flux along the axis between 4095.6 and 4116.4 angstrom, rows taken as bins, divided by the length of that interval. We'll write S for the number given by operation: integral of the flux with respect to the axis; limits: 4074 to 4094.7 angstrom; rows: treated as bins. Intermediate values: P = 32.0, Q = 1.33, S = 30.1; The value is 2.65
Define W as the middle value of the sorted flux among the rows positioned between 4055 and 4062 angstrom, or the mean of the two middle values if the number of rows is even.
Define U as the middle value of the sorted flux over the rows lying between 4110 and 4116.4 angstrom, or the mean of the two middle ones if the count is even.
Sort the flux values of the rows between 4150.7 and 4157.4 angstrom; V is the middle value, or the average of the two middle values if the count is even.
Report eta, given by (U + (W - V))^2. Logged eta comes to 1.90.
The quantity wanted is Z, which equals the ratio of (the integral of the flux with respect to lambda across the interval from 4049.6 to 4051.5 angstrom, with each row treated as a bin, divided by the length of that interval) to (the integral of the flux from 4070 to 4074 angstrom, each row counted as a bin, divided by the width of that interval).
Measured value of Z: 1.32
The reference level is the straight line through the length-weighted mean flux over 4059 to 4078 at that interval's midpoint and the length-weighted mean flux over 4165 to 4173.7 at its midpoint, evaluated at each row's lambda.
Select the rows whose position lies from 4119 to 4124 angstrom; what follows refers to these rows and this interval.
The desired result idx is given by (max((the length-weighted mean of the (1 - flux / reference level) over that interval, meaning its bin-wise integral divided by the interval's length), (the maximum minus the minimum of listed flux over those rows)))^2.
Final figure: 0.149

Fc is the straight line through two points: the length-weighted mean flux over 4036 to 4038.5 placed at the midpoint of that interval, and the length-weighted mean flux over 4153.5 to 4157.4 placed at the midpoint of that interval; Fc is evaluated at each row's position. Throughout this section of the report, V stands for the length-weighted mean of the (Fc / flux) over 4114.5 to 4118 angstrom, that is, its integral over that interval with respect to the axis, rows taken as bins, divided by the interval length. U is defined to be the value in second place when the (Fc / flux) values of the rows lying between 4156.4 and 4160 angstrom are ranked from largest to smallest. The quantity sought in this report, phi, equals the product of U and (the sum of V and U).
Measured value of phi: 2.03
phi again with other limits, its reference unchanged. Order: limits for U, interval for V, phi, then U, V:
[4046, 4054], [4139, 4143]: 1.95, 1.02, 0.90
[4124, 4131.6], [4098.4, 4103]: 2.30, 1.03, 1.19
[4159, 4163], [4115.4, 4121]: 1.91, 0.97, 0.99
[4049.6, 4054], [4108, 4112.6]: 1.76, 0.88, 1.11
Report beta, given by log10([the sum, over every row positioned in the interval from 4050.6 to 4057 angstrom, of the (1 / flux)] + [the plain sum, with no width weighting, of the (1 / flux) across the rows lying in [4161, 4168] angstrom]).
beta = 0.96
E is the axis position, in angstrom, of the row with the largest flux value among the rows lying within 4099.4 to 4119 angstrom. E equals 4115.92 angstrom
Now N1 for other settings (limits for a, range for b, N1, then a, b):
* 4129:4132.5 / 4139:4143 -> 1.32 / 1.114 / 1.535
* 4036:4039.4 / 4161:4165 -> 1.38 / 1.388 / 1.373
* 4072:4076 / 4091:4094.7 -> 1.15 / 1.195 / 1.097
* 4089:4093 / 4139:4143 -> 1.50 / 1.461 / 1.535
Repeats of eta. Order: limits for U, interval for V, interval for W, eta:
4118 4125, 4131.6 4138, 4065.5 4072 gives 1.63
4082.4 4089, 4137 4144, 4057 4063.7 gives 1.81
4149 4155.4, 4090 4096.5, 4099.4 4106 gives 1.44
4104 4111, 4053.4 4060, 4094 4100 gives 1.48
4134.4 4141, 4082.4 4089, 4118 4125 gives 2.07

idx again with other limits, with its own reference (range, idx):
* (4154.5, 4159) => 0.452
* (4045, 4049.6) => 0.140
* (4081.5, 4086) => 0.148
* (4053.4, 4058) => 0.152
